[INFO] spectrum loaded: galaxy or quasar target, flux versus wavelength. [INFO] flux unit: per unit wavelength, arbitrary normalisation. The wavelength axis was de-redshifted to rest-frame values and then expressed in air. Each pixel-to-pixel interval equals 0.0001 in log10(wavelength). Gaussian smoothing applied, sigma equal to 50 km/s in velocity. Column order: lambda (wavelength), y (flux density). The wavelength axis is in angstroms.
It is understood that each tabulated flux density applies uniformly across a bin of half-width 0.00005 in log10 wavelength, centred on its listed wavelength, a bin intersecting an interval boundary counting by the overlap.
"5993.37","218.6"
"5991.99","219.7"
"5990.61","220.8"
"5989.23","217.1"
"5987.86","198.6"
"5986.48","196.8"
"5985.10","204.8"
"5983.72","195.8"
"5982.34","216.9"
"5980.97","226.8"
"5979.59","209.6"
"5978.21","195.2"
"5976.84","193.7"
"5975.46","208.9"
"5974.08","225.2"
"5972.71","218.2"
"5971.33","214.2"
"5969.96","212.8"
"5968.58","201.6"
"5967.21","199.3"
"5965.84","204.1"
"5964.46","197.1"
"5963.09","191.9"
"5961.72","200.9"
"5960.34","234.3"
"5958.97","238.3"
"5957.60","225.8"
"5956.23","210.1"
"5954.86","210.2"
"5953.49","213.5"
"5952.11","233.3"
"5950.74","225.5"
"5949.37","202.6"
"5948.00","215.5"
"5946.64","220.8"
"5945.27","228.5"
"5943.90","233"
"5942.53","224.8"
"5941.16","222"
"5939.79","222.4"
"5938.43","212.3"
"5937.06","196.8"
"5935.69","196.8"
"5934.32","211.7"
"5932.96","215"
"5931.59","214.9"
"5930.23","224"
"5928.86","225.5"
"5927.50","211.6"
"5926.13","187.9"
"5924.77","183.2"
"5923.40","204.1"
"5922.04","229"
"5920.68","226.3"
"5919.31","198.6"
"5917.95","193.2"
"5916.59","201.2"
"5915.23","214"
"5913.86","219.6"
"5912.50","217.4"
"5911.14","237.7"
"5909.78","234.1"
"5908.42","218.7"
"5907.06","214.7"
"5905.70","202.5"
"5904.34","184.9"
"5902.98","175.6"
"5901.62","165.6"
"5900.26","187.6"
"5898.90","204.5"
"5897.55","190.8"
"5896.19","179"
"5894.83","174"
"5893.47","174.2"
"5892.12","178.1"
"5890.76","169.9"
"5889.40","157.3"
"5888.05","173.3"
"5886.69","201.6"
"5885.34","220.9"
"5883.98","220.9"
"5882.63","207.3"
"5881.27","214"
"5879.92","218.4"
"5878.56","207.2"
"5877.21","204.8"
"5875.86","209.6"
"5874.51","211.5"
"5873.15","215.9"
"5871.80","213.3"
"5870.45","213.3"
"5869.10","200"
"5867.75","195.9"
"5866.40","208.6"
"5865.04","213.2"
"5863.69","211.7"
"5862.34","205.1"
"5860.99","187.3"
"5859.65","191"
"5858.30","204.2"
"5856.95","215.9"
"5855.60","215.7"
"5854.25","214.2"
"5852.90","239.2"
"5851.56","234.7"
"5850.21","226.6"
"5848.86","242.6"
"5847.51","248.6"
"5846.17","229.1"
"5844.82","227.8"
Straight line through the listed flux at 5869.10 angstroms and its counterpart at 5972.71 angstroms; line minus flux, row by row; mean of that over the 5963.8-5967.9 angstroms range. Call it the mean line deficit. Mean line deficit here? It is 17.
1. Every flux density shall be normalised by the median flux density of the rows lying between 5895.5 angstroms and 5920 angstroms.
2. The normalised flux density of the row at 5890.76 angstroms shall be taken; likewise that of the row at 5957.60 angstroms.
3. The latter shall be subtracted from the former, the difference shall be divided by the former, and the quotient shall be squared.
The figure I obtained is 0.108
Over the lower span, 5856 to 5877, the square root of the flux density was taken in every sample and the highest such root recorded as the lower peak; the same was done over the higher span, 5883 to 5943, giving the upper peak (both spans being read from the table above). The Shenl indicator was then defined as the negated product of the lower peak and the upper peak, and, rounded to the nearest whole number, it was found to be -227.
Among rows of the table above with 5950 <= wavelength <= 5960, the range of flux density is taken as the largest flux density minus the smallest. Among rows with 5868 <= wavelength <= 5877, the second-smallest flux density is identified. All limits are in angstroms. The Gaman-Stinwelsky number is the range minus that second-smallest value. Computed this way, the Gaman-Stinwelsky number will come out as -181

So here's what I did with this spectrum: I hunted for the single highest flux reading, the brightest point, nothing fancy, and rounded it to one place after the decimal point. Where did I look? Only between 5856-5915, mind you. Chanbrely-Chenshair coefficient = 237.7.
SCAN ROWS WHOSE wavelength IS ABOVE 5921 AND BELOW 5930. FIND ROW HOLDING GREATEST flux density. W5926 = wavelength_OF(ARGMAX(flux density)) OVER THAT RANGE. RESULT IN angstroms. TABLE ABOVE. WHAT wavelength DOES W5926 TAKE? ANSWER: 5922.04 angstroms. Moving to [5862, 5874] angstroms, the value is 5873.15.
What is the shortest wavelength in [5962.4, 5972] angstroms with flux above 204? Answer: 5965.84 angstroms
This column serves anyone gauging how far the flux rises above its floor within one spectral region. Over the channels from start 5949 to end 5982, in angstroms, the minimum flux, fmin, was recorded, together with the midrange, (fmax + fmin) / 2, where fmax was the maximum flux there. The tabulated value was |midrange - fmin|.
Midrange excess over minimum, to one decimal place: 23.2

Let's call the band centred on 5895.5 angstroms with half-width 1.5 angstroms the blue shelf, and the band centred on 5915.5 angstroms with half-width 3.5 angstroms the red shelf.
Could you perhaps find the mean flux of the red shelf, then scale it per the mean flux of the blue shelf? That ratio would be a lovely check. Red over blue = 1.18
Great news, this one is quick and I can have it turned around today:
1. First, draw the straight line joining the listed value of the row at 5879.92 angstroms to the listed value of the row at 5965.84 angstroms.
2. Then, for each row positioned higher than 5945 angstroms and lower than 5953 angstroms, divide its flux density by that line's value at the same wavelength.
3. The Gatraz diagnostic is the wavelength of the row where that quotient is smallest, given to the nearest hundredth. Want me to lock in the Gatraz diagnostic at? 5949.37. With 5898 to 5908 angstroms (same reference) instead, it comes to 5901.62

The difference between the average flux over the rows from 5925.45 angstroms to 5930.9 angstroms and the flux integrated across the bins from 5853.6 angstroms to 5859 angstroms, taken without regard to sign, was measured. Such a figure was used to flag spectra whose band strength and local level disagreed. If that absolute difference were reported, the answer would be 934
